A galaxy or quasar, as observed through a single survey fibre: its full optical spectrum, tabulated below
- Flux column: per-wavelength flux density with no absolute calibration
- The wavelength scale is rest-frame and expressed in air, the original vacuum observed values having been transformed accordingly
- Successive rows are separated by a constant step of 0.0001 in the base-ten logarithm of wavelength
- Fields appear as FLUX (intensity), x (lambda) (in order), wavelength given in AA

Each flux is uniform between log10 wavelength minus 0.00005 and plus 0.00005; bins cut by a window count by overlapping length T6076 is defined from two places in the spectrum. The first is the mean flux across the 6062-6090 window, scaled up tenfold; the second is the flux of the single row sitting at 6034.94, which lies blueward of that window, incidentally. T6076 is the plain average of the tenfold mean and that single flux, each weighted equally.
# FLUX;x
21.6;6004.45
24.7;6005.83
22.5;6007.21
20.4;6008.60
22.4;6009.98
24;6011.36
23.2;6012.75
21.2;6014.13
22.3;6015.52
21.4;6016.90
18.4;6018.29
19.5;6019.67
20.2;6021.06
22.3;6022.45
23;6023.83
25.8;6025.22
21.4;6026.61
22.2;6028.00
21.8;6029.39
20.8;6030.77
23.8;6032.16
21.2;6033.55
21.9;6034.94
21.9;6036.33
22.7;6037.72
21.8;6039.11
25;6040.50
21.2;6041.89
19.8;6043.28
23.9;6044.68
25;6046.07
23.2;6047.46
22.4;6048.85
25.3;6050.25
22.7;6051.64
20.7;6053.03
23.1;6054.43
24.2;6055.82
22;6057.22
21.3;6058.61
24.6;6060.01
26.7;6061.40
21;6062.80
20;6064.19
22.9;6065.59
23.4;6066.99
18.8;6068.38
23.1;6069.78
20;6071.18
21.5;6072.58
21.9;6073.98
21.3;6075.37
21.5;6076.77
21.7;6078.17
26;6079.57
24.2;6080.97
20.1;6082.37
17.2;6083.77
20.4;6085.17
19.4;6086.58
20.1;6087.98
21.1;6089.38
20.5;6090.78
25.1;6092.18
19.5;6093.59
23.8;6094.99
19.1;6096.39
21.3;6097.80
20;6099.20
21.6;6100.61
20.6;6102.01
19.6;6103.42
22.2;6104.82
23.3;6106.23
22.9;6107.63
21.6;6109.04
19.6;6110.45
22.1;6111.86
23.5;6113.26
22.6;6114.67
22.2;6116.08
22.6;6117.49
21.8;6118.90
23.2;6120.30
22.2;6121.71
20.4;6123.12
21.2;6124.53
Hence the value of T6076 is 117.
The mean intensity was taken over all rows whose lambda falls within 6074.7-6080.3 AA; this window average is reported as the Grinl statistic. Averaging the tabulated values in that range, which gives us 22.6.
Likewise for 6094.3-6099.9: 21.1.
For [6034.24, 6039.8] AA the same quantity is 22.1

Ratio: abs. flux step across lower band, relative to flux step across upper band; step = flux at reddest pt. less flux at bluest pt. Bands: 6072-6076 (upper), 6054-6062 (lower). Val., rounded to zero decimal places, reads -18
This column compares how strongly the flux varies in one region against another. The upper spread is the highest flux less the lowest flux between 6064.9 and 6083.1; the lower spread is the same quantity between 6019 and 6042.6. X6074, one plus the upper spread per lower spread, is 2.14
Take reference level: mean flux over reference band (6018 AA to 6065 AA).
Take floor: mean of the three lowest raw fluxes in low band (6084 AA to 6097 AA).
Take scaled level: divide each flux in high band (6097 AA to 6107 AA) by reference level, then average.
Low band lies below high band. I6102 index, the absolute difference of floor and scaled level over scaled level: 19.4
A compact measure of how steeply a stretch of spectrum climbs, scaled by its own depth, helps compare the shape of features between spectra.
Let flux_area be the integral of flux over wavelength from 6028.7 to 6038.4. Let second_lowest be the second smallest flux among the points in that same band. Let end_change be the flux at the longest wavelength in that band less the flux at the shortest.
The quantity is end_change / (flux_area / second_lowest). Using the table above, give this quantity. 0.1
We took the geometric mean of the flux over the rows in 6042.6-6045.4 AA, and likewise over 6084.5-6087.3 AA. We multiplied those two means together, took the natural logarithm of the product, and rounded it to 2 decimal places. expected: 6.07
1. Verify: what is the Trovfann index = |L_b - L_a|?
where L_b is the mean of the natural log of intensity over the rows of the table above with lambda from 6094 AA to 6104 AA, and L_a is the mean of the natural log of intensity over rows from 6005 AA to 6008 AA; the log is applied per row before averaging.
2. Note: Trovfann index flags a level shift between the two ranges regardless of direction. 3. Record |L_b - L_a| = 0.12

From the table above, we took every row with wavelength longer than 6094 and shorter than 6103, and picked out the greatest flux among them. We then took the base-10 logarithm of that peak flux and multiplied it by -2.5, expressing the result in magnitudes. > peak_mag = -3.441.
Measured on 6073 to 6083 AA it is -3.537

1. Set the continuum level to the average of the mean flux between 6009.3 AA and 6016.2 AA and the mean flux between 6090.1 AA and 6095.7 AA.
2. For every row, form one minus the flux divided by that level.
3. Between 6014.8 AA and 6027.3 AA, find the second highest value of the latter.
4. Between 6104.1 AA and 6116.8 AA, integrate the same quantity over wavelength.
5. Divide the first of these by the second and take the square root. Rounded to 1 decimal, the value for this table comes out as 1.1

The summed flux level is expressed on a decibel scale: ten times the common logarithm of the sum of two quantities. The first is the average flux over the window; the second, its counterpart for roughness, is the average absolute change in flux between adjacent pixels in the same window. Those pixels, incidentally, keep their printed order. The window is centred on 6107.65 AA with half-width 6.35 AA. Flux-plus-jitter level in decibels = 13.7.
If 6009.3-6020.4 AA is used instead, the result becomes 13.6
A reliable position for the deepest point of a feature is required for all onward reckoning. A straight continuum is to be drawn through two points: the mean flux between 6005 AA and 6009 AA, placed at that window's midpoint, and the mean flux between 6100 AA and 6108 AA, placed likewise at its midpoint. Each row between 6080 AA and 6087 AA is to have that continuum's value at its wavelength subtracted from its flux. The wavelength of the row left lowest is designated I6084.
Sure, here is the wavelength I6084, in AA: 6083.77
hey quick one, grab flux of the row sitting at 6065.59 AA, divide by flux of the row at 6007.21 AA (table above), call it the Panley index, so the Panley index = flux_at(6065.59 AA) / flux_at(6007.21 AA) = 1.018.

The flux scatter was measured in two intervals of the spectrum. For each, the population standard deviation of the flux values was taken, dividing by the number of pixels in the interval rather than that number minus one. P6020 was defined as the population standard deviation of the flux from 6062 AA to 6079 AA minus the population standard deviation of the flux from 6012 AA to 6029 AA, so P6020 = -0.5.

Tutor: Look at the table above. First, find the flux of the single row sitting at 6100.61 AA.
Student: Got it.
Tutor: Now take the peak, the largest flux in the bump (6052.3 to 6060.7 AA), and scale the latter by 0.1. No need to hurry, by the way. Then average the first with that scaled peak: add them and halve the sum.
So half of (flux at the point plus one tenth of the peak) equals 12.0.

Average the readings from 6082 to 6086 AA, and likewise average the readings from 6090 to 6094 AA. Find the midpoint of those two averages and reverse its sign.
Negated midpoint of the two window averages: -20.5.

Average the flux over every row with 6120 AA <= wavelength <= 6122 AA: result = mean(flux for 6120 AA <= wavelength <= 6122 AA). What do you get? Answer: 22.7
